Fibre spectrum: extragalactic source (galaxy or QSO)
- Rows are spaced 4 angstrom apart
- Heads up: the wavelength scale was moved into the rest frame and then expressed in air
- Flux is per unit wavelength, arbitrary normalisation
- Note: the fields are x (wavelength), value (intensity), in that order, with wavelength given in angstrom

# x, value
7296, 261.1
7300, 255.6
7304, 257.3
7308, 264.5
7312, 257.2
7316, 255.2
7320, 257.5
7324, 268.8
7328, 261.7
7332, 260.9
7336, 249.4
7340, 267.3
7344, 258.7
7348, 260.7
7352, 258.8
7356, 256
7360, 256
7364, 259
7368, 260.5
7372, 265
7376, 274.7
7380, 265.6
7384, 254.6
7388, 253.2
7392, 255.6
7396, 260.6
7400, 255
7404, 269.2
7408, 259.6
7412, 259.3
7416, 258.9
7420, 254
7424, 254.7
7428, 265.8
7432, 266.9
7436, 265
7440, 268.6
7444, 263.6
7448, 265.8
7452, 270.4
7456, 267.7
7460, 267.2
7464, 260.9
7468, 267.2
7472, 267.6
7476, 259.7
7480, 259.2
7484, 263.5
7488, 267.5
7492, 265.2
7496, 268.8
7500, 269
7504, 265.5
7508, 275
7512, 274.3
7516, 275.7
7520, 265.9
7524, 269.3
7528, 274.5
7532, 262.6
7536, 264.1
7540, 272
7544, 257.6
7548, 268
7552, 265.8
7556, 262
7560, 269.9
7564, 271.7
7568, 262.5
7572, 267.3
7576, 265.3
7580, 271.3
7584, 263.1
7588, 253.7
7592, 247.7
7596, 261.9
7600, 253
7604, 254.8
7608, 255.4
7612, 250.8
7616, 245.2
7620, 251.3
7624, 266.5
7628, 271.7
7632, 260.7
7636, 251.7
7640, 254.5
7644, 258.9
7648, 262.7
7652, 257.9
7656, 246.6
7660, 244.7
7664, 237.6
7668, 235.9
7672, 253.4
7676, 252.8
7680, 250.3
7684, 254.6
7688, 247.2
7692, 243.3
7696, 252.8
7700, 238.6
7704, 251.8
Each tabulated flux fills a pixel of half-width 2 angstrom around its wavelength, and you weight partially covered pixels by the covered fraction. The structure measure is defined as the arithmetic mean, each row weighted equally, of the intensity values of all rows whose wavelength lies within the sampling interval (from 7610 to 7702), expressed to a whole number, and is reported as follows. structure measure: 252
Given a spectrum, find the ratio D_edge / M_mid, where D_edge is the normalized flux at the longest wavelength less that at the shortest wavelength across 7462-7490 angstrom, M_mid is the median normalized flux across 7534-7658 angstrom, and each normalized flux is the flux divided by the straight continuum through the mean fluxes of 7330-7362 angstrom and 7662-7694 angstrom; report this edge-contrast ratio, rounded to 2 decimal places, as 0.03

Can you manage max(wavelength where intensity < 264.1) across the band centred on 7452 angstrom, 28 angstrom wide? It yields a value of 7464 angstrom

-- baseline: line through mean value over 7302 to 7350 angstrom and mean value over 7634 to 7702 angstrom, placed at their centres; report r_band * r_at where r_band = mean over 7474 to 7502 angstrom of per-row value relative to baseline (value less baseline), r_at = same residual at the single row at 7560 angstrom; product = 164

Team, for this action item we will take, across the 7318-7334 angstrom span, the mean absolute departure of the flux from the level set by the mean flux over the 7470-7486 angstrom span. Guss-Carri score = 3.4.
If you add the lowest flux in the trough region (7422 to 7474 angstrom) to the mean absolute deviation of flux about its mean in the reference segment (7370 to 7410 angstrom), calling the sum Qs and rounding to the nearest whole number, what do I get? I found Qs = 261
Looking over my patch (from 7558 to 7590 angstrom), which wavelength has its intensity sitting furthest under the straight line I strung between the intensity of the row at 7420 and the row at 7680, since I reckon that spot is 7588 angstrom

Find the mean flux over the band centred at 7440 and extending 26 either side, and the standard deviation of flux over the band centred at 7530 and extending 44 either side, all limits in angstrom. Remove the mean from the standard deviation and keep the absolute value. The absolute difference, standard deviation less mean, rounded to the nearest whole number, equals 259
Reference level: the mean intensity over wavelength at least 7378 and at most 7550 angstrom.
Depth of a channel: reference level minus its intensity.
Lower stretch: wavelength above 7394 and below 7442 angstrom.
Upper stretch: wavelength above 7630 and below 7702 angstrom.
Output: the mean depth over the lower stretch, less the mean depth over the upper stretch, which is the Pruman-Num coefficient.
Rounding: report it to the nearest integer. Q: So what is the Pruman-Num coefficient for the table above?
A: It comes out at -11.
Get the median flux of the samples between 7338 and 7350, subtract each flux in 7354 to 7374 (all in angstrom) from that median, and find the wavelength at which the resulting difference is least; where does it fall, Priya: 7372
